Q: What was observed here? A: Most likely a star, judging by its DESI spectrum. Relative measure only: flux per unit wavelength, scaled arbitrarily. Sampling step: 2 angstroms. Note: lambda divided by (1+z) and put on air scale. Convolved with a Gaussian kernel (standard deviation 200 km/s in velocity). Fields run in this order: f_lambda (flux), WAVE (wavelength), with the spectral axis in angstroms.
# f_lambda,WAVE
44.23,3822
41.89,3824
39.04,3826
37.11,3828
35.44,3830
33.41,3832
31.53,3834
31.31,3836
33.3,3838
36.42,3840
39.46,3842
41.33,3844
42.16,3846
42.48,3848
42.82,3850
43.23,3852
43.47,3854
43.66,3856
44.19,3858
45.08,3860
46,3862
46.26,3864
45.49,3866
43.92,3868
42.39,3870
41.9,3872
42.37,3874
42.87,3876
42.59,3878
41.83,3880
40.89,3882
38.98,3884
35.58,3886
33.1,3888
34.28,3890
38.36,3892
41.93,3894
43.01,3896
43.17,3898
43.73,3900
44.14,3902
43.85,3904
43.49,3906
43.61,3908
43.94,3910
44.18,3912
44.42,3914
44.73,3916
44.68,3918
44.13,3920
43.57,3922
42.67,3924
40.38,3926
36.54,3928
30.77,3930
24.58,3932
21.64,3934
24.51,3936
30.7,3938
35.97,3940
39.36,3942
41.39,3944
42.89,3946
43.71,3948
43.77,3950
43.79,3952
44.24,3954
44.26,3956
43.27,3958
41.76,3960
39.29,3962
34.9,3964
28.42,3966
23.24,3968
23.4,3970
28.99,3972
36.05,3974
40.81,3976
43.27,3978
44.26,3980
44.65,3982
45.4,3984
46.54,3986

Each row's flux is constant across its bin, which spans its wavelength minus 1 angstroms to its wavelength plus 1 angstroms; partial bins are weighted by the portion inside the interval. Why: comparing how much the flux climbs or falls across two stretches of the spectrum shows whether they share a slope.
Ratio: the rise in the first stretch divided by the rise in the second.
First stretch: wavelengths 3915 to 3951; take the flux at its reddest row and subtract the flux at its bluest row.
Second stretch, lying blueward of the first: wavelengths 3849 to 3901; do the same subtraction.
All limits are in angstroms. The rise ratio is -1.05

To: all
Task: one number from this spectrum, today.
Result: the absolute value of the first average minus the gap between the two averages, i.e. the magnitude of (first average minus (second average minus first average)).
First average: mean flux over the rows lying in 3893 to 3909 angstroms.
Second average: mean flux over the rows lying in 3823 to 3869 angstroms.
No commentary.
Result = 46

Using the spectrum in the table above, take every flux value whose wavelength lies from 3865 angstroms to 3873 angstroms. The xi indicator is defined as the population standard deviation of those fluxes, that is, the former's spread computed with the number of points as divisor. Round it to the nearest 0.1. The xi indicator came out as 1.4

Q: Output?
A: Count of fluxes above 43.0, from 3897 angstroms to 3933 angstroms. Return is 13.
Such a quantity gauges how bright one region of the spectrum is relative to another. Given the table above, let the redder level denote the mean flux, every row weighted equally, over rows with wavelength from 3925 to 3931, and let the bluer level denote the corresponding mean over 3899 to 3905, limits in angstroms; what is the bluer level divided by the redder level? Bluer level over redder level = 1.22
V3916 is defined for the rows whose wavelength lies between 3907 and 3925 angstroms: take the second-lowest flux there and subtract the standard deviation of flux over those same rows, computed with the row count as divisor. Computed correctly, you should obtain 43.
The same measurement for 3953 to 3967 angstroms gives 29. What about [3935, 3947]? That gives 24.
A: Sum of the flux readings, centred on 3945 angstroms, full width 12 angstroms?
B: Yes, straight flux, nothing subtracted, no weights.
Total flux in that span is 247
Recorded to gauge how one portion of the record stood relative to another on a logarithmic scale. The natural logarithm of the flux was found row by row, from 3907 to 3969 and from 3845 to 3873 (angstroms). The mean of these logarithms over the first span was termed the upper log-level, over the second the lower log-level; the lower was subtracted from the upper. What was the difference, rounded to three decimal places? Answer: -0.148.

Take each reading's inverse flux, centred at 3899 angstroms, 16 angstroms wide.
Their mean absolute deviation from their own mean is 0.0008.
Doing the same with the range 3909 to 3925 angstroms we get 0.0003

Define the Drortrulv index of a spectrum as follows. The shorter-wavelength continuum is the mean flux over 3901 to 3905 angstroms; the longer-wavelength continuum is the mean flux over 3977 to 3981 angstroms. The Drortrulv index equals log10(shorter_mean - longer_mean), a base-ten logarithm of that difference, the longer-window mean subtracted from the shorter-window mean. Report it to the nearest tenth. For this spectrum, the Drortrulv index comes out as -0.6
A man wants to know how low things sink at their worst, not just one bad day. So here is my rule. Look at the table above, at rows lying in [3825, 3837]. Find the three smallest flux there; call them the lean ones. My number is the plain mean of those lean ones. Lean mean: 32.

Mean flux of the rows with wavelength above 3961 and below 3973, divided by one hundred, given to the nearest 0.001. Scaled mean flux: 0.297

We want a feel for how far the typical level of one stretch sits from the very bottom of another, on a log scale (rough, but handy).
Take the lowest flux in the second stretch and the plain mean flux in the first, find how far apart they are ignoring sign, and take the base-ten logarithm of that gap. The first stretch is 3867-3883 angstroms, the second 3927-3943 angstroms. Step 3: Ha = 1.3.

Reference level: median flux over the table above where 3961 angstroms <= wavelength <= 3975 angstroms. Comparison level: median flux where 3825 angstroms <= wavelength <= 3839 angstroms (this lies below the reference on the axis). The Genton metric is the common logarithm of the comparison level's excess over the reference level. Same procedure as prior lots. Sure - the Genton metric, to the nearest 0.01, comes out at 0.65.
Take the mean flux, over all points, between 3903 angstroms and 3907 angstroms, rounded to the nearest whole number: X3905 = 44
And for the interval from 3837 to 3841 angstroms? 35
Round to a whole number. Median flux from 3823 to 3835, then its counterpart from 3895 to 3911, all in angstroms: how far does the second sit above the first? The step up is 7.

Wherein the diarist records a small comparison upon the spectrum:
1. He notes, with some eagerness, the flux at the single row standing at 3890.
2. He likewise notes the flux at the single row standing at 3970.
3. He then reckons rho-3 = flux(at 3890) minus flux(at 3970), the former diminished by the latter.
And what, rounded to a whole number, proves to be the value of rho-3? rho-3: 11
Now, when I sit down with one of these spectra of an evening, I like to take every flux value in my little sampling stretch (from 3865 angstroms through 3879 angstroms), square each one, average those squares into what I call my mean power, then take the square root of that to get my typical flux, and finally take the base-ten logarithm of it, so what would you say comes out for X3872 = 1.63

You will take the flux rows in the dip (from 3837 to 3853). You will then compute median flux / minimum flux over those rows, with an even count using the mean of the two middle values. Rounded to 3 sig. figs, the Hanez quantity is 1.25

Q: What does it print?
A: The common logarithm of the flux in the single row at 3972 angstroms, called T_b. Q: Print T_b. 1.46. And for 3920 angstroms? 1.64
